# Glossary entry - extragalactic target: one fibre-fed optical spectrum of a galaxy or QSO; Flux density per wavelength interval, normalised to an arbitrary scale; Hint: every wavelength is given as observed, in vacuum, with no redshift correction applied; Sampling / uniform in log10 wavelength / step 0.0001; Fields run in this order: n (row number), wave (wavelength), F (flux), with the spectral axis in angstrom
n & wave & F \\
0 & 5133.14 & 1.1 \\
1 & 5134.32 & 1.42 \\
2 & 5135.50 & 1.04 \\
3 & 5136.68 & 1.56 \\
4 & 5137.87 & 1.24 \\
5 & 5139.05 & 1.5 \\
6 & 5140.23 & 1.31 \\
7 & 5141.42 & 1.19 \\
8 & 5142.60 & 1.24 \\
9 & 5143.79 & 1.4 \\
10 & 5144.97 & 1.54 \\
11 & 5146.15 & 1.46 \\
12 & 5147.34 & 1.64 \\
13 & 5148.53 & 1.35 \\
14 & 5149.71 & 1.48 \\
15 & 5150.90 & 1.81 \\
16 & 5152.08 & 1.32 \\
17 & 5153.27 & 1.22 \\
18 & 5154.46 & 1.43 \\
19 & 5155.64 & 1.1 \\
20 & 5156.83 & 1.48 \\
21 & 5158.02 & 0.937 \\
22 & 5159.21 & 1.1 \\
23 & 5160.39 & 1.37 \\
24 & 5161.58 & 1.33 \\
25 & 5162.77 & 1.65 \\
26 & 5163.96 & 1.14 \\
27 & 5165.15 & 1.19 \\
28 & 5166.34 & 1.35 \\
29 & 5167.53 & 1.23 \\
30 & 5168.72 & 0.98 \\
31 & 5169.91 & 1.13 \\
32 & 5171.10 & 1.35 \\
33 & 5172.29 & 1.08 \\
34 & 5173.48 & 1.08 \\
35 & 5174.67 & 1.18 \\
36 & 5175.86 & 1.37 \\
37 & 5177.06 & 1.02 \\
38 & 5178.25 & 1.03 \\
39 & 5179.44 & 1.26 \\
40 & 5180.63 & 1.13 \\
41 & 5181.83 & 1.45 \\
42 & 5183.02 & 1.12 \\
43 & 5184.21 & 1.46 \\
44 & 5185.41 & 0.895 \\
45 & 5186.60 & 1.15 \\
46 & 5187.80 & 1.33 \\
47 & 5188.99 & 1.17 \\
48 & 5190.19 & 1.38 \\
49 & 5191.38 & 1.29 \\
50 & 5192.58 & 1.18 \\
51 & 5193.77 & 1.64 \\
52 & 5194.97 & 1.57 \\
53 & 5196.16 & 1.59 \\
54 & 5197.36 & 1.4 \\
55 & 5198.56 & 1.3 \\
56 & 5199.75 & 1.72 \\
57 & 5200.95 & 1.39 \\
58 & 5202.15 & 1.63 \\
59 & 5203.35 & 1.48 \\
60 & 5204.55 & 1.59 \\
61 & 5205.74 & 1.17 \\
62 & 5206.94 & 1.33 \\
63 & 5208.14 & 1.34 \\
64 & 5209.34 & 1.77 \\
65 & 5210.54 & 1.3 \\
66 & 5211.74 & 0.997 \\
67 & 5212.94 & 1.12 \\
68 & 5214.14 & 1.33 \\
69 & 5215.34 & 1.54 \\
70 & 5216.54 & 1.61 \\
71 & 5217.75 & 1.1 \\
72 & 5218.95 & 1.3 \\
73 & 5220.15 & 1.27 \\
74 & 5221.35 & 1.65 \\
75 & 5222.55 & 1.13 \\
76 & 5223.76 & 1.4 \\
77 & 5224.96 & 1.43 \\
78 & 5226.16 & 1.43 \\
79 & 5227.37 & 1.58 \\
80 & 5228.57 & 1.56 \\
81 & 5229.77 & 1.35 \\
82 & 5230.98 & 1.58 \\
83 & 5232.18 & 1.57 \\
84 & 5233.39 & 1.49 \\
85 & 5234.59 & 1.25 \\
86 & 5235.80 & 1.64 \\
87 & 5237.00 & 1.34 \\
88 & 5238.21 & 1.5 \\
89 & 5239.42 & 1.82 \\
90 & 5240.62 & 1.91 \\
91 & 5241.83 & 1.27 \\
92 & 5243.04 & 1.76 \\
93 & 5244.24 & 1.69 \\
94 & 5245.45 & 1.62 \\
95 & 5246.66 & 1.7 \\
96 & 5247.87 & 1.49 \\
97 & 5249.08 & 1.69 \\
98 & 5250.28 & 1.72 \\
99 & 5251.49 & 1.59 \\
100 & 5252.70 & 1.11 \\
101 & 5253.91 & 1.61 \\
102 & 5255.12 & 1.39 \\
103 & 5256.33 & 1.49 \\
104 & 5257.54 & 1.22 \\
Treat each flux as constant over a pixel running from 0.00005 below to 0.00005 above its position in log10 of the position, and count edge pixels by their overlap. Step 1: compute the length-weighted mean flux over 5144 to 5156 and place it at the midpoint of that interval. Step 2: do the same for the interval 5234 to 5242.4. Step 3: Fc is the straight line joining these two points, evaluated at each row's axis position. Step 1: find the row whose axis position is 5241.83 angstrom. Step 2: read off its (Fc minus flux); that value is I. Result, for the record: 0.27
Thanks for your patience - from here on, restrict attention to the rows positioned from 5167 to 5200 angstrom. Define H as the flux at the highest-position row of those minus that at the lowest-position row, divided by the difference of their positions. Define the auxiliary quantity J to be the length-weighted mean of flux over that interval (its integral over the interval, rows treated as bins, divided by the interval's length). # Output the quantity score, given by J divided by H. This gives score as 83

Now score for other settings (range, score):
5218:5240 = 57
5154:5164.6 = -42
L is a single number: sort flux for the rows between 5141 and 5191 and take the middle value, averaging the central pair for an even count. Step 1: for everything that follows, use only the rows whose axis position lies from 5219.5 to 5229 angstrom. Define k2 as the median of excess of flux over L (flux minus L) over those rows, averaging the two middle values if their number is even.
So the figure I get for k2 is 0.18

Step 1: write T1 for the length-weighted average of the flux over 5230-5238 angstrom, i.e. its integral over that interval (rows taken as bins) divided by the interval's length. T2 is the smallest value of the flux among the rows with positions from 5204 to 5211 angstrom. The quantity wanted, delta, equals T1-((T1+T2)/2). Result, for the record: 0.15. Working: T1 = 1.47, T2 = 1.17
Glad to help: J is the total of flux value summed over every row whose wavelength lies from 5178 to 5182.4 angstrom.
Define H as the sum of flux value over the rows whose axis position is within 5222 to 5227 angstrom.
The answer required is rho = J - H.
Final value -0.5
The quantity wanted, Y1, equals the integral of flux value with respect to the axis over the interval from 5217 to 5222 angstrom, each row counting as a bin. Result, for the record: 6.7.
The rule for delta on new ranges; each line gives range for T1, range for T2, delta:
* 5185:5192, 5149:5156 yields 0.06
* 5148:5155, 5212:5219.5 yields 0.17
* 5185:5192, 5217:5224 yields 0.06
